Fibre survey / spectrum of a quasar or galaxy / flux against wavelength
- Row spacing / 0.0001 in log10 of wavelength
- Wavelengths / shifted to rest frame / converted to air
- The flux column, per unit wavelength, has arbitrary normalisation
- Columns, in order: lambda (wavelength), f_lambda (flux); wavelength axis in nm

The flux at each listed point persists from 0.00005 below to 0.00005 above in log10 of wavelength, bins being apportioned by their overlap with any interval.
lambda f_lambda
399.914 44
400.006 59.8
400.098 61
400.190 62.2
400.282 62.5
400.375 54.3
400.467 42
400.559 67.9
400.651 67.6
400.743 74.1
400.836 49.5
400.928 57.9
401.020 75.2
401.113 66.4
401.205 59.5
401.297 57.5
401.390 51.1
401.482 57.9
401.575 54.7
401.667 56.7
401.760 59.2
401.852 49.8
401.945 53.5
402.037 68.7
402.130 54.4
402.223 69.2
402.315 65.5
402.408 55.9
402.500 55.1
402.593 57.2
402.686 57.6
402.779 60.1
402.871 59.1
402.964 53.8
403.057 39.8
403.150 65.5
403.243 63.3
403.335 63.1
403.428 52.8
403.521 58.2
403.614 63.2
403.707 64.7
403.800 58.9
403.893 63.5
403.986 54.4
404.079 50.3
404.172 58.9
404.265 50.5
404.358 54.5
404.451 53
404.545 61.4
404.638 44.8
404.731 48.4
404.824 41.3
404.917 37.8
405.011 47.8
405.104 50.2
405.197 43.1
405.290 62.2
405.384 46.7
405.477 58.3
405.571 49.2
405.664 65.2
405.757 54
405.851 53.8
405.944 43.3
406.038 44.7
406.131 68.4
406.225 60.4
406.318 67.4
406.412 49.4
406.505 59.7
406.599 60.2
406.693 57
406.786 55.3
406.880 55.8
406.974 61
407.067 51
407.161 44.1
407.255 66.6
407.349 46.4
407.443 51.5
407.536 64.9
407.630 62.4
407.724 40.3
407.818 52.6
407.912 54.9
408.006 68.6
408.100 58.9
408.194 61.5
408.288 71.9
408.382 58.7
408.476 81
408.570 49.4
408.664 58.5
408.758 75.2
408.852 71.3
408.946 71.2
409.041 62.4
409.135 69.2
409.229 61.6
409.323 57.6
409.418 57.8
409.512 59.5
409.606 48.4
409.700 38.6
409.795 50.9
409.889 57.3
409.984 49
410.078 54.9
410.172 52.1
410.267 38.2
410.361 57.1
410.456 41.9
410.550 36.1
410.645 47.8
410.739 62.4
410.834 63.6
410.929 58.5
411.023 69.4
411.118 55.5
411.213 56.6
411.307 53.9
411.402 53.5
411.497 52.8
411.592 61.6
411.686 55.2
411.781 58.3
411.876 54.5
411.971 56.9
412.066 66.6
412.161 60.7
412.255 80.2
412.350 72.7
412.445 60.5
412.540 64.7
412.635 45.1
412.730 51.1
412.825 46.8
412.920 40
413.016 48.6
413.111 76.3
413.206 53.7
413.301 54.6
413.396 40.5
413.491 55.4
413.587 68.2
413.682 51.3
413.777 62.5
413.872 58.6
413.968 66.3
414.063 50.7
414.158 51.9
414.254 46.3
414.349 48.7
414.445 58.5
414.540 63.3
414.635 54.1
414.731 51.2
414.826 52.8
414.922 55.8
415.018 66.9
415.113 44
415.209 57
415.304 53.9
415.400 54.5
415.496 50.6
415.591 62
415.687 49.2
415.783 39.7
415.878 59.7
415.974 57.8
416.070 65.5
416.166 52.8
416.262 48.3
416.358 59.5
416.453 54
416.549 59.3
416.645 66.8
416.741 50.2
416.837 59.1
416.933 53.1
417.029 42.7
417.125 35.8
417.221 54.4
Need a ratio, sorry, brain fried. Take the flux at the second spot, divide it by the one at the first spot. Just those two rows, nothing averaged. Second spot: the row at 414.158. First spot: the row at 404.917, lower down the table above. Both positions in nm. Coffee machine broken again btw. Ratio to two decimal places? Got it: 1.37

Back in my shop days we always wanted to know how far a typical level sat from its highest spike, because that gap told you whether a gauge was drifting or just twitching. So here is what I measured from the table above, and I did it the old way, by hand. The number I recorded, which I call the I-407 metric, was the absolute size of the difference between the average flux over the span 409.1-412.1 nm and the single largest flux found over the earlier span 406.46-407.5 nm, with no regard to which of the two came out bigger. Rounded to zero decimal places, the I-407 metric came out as 12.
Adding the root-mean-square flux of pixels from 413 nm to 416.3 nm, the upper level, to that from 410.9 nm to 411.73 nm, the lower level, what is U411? 113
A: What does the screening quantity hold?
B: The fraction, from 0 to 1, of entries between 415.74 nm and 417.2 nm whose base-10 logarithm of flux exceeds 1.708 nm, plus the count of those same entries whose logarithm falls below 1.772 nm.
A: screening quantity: 10.7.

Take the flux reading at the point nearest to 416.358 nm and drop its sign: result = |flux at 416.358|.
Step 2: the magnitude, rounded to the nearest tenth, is 59.5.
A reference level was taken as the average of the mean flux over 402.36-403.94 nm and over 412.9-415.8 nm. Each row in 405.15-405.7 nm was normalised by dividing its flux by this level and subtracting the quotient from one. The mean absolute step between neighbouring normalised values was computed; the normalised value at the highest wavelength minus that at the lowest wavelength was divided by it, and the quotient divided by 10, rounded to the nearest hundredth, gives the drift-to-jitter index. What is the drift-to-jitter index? -0.15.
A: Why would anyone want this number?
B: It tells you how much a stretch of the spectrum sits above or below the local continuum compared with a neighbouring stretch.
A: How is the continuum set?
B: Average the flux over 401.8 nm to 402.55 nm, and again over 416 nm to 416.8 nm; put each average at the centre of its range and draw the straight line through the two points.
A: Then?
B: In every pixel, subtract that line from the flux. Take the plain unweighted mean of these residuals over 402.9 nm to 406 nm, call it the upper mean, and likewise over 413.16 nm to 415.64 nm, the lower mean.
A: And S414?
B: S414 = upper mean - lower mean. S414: -2.7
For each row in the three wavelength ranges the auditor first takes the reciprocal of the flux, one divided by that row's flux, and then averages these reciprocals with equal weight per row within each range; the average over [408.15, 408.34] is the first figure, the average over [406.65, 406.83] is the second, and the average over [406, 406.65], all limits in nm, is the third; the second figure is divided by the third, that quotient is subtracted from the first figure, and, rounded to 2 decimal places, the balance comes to -1.01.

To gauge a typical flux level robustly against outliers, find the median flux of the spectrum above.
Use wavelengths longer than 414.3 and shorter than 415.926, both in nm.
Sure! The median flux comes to 54.1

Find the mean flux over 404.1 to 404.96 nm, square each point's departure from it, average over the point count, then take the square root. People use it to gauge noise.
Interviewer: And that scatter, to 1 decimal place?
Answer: 7.4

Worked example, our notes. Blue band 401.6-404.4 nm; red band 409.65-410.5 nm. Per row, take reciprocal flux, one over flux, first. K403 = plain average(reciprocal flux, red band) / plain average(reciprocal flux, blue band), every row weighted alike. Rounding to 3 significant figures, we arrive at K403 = 1.20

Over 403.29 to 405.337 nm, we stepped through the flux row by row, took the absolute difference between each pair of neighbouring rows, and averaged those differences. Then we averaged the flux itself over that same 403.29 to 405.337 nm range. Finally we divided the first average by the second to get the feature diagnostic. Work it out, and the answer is 0.13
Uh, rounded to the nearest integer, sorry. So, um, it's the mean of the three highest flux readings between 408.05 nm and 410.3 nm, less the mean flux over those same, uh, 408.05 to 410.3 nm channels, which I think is 17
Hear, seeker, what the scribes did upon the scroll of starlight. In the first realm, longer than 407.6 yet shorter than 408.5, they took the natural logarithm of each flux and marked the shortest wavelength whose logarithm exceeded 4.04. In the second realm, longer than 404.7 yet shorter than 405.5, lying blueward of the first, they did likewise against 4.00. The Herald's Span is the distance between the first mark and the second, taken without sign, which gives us 2.34 nm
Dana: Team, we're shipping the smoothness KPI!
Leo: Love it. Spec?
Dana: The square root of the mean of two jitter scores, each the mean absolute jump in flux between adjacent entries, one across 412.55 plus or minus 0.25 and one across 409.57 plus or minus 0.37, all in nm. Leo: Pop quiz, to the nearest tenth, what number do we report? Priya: 2.9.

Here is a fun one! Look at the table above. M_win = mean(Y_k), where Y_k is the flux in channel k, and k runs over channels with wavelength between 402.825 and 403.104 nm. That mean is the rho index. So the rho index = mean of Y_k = 51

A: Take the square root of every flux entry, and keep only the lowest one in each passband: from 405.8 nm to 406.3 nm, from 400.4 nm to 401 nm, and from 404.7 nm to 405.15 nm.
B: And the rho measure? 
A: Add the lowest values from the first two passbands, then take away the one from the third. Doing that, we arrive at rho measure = 6.9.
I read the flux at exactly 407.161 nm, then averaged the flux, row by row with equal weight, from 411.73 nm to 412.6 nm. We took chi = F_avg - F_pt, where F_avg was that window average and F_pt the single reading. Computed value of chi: 20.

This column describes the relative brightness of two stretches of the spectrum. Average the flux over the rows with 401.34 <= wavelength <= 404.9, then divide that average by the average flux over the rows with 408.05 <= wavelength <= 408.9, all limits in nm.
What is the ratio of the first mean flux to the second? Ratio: 0.87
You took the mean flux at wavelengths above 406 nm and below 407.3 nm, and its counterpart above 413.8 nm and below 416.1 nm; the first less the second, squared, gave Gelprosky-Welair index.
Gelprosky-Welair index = 5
